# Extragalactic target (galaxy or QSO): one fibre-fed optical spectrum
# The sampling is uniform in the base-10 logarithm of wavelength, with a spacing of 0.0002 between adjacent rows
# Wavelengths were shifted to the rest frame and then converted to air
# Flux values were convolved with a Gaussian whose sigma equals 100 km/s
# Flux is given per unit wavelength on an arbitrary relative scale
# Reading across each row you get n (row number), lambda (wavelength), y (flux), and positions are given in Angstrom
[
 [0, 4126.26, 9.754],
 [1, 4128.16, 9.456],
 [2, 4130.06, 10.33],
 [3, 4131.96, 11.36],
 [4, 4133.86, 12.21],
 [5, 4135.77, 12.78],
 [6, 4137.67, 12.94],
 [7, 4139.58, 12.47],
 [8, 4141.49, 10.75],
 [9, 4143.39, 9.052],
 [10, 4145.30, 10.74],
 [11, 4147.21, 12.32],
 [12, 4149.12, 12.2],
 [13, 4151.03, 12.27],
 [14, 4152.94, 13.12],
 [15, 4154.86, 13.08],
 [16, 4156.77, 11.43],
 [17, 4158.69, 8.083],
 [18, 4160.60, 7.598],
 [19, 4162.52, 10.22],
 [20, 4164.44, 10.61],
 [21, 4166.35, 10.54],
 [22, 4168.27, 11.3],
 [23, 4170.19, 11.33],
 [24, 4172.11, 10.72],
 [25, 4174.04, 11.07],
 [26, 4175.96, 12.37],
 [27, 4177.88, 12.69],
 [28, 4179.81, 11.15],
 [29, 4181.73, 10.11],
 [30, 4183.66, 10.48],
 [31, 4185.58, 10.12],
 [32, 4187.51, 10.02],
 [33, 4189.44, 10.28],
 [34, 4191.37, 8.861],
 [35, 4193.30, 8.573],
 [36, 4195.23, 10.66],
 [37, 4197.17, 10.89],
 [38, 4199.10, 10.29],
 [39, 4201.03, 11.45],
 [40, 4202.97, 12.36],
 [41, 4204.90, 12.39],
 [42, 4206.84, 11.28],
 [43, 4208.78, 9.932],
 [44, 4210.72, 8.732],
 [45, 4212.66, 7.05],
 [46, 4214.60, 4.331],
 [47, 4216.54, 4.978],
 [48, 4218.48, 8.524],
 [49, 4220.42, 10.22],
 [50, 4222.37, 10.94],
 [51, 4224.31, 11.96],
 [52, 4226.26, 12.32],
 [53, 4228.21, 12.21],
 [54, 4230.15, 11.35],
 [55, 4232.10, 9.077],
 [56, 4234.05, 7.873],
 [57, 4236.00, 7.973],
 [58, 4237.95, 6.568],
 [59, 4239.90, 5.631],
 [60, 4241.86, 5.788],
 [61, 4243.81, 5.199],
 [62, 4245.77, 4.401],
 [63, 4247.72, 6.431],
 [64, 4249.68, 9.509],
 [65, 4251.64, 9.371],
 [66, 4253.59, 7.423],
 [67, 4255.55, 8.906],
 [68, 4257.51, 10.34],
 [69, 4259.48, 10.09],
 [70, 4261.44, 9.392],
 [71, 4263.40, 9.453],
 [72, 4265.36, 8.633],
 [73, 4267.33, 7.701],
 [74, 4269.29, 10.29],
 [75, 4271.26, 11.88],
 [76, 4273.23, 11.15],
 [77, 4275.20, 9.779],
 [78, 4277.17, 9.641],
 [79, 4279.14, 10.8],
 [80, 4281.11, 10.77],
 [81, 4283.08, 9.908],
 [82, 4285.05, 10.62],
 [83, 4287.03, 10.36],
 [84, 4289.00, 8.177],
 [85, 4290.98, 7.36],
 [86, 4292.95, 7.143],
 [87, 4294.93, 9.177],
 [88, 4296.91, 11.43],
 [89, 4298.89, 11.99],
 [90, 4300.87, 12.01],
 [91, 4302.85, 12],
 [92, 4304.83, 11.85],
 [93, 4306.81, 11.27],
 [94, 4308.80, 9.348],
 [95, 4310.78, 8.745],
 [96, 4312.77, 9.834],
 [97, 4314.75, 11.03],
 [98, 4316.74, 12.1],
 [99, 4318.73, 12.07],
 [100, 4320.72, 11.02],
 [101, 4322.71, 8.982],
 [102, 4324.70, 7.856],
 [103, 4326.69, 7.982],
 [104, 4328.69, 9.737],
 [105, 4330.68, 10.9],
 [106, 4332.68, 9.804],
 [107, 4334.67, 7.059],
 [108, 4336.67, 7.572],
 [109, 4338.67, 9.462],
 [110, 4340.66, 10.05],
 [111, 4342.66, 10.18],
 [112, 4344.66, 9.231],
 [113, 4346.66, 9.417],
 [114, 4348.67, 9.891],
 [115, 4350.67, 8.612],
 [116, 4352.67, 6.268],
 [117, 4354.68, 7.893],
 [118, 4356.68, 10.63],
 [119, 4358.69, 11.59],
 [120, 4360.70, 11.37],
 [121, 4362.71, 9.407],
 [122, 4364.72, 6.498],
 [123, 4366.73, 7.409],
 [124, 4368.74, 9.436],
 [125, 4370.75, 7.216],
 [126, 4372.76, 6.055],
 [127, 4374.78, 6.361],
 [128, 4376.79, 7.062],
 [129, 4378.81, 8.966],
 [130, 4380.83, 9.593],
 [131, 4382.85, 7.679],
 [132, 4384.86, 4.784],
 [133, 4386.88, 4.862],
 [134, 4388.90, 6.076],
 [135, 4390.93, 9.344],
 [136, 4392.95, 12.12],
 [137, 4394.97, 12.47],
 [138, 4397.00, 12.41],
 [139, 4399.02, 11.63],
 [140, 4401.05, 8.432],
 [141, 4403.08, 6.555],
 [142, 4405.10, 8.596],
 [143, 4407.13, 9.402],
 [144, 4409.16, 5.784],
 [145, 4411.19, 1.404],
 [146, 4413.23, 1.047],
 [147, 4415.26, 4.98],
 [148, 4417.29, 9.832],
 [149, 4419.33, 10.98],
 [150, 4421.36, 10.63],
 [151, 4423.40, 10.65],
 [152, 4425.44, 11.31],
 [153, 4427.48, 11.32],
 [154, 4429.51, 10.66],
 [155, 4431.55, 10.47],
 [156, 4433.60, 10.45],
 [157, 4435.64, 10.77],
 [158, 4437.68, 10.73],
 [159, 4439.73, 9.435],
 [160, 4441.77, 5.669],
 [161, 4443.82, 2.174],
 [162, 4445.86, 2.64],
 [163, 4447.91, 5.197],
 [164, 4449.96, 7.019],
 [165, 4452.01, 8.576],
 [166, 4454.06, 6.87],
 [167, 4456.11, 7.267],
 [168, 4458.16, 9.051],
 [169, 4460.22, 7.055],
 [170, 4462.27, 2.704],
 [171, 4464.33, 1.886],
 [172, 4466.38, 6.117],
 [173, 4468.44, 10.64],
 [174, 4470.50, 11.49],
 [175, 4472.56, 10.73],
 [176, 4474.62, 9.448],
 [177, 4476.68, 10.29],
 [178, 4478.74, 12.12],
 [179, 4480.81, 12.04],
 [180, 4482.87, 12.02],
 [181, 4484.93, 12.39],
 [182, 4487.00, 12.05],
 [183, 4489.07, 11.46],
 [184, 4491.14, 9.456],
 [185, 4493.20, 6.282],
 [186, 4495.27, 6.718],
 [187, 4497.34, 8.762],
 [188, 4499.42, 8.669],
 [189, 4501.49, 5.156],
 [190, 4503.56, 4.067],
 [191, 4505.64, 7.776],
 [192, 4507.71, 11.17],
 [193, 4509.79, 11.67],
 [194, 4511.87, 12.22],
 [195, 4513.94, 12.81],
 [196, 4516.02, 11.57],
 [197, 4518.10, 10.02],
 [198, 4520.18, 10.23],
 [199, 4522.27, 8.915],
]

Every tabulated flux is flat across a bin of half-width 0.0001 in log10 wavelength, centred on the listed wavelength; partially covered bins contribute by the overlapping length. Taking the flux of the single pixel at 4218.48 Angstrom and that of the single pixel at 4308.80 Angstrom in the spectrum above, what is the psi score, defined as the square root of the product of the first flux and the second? 8.9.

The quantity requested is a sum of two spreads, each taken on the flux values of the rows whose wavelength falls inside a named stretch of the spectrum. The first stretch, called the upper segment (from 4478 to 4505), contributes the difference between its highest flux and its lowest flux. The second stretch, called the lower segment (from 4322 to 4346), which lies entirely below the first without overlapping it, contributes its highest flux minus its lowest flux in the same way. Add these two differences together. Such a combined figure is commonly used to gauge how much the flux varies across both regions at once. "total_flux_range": 12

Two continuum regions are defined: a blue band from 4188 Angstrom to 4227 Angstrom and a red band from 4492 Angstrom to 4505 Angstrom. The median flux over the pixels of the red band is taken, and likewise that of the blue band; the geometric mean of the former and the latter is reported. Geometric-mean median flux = 8.2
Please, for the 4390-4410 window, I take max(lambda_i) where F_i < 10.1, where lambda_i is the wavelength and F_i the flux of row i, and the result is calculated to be 4409.16 Angstrom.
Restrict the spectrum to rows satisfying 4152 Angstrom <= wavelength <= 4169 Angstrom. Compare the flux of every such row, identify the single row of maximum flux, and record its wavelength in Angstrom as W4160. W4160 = 4152.94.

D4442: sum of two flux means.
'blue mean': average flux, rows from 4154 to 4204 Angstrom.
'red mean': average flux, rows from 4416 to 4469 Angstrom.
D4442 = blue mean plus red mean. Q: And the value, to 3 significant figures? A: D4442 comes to 18.7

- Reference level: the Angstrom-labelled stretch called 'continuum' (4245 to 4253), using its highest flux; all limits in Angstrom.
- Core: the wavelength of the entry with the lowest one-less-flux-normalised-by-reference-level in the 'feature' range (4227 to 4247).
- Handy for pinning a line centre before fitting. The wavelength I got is 4228.21 Angstrom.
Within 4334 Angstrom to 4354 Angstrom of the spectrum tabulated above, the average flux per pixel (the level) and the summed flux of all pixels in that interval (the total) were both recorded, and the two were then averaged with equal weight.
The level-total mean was 48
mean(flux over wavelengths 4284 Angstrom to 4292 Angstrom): 9.1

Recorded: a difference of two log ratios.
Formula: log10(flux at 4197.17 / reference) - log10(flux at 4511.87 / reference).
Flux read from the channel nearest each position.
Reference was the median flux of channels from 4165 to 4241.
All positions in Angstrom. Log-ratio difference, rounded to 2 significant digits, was -0.050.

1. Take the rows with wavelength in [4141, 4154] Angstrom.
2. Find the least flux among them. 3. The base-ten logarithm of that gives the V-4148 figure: 1.0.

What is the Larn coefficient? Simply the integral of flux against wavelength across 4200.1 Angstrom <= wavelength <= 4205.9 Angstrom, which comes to 70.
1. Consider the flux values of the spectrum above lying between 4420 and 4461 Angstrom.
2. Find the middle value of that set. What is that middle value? 9.2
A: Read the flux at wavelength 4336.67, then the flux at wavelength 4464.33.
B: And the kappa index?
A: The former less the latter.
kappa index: 5.7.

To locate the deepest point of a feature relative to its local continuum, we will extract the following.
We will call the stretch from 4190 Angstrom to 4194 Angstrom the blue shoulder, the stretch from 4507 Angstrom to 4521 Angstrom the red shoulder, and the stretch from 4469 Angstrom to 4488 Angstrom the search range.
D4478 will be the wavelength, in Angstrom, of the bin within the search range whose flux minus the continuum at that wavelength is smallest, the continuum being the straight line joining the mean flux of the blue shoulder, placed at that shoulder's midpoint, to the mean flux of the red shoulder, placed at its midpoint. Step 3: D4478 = 4474.62 Angstrom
